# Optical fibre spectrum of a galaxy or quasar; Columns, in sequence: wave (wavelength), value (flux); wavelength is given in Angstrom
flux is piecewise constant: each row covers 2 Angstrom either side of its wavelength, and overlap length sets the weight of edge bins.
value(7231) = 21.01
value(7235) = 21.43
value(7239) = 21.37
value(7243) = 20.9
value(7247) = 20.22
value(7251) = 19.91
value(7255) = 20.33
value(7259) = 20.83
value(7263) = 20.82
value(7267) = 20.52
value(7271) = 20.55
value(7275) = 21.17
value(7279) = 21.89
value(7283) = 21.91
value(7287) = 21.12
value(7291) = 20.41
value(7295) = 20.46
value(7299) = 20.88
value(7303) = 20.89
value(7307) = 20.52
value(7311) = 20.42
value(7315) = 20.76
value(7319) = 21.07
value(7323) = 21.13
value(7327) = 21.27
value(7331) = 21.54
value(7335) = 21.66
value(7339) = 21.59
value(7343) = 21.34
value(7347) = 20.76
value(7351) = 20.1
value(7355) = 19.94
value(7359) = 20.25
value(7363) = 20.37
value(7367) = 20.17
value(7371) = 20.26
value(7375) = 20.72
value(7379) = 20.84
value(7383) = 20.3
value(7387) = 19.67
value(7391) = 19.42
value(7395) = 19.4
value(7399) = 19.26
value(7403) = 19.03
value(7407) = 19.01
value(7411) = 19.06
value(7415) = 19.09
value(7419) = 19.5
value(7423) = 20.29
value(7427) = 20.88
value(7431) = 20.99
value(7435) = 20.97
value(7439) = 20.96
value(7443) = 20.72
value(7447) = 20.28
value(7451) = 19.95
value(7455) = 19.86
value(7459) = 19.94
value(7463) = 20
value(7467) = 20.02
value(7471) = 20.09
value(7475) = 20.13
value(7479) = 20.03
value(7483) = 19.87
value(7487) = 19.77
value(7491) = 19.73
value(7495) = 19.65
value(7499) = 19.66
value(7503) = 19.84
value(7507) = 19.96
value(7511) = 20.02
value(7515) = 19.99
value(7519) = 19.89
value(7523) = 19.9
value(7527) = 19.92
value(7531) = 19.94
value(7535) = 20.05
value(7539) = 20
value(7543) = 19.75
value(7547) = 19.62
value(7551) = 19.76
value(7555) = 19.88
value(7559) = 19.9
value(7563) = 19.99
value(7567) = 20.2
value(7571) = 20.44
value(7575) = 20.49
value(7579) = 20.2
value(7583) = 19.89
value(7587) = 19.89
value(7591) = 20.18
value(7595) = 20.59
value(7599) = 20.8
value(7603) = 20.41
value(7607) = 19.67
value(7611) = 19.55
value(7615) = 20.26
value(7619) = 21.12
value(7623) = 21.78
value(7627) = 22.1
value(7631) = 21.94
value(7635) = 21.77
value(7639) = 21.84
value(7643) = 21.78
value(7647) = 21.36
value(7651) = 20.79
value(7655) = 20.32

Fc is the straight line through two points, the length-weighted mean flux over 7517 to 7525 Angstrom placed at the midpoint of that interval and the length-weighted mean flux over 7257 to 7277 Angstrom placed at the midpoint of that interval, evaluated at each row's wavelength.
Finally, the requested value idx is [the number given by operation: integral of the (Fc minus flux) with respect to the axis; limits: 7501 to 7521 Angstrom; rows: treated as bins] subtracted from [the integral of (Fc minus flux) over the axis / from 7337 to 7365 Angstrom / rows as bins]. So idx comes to -4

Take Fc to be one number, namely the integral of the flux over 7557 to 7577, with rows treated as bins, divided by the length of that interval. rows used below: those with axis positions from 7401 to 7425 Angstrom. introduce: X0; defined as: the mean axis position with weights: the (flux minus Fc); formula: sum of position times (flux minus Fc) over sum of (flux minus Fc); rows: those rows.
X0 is 7410.0 Angstrom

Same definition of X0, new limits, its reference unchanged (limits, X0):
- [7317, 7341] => 7330.3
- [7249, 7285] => 7275.6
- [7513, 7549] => 7533.3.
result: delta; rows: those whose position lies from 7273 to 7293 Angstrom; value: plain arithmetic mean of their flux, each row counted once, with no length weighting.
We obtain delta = 21.3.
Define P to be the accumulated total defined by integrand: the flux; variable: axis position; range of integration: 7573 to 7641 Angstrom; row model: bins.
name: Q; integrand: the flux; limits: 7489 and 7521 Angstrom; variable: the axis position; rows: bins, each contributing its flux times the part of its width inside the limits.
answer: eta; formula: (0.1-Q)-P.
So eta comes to -2045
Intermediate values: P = 1410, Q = 635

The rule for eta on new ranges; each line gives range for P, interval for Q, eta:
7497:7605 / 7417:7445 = -2742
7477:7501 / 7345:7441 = -2400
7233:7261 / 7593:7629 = -1325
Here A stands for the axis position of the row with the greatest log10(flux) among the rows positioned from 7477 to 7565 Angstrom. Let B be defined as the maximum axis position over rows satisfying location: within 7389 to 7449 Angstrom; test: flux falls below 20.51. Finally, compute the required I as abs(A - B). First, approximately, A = 7535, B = 7447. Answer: 88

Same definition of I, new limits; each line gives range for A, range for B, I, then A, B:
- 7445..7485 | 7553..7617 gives 168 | 7447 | 7615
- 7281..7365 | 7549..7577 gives 292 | 7283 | 7575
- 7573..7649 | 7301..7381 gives 256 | 7627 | 7371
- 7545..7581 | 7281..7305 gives 280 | 7575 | 7295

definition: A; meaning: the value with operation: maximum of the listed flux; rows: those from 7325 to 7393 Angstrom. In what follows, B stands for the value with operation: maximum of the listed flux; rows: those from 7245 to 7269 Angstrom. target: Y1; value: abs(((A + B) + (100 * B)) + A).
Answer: 2147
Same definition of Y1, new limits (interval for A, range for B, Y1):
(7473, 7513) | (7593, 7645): 2272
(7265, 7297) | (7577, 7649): 2276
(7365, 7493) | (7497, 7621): 2175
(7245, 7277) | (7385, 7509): 2162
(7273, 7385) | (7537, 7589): 2113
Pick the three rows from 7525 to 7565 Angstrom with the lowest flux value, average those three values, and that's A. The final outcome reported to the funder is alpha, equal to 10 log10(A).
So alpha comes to 12.9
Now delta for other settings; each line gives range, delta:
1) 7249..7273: 20.5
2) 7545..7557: 19.8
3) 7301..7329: 20.9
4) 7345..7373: 20.3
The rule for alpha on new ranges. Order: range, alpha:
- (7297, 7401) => 12.9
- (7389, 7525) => 12.8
